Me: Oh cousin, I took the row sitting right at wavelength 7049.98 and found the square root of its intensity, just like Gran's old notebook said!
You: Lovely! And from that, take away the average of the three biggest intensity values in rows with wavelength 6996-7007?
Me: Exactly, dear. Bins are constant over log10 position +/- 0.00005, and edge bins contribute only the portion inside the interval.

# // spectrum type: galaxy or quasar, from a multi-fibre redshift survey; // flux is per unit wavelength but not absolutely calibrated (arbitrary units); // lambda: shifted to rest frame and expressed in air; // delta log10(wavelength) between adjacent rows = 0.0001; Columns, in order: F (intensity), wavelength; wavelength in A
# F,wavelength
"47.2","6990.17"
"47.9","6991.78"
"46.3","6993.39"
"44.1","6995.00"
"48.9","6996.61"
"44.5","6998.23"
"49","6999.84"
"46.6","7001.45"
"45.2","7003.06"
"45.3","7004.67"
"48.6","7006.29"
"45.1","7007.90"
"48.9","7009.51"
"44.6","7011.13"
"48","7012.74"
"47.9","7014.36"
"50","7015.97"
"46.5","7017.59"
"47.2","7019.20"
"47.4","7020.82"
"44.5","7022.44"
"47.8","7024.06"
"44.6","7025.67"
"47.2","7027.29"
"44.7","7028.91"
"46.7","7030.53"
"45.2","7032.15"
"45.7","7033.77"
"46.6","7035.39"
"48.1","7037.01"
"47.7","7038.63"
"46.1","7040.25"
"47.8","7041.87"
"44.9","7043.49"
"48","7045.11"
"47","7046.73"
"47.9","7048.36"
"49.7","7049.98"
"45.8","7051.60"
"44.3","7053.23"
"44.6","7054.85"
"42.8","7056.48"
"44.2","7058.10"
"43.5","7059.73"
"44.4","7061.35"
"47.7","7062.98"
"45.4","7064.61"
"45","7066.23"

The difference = -41.8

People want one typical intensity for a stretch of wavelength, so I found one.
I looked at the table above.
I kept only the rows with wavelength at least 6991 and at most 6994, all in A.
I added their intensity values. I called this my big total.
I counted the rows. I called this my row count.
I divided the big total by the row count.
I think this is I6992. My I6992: 47.1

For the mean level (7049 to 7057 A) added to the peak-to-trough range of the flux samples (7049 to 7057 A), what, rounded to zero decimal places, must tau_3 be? 52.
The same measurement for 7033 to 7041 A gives 49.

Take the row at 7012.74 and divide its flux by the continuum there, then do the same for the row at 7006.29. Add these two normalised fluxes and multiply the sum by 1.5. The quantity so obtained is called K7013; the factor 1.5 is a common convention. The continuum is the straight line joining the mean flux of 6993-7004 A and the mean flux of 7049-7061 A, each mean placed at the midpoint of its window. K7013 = 3.14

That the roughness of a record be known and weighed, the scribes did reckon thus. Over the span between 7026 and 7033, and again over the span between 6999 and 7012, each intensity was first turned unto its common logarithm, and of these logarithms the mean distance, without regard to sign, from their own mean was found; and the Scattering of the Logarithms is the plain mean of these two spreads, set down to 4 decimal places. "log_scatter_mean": 0.0122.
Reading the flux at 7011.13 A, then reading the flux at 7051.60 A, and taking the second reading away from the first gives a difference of -1.2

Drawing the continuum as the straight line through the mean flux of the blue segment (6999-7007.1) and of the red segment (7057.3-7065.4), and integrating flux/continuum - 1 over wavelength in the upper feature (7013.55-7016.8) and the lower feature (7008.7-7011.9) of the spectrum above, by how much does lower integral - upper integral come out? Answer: -0.16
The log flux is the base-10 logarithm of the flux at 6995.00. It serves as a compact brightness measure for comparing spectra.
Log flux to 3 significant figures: 1.64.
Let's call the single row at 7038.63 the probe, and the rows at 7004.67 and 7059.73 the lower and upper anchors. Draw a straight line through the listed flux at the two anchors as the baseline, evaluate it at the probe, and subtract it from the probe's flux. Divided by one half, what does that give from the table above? 7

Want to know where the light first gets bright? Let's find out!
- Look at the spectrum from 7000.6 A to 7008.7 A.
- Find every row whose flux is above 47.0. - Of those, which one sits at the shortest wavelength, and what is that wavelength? 7006.29 A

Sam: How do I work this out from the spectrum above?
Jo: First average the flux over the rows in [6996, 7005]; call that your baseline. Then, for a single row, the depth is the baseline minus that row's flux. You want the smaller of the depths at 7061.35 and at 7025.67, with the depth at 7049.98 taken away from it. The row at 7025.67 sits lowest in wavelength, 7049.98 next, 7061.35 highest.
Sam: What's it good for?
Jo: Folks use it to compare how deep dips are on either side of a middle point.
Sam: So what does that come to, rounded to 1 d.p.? 5.1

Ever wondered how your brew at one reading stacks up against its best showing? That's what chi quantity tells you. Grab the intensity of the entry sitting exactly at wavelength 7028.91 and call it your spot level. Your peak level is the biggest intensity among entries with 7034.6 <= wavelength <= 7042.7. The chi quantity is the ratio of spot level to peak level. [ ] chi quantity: 0.93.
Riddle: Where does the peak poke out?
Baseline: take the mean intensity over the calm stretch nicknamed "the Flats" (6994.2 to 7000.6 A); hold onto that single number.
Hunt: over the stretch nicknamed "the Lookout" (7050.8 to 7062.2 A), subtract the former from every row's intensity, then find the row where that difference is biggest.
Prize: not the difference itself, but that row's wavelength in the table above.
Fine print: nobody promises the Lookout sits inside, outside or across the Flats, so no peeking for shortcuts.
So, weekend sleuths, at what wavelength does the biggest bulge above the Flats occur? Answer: 7051.60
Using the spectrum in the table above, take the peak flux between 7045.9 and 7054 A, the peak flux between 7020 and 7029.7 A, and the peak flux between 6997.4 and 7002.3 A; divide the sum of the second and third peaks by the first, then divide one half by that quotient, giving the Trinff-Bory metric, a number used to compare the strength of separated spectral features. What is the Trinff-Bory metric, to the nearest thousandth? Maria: 0.257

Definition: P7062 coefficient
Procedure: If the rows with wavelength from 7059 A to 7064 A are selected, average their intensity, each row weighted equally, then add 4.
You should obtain 49.2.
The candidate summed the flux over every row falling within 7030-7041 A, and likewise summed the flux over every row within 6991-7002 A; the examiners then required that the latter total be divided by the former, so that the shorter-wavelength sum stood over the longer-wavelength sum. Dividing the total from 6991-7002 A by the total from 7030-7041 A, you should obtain 1.00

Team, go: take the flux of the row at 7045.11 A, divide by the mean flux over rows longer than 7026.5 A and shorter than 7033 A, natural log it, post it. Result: 0.044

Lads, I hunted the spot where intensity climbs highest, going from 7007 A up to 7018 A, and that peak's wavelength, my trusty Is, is 7015.97 A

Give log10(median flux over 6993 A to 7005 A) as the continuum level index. 1.661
